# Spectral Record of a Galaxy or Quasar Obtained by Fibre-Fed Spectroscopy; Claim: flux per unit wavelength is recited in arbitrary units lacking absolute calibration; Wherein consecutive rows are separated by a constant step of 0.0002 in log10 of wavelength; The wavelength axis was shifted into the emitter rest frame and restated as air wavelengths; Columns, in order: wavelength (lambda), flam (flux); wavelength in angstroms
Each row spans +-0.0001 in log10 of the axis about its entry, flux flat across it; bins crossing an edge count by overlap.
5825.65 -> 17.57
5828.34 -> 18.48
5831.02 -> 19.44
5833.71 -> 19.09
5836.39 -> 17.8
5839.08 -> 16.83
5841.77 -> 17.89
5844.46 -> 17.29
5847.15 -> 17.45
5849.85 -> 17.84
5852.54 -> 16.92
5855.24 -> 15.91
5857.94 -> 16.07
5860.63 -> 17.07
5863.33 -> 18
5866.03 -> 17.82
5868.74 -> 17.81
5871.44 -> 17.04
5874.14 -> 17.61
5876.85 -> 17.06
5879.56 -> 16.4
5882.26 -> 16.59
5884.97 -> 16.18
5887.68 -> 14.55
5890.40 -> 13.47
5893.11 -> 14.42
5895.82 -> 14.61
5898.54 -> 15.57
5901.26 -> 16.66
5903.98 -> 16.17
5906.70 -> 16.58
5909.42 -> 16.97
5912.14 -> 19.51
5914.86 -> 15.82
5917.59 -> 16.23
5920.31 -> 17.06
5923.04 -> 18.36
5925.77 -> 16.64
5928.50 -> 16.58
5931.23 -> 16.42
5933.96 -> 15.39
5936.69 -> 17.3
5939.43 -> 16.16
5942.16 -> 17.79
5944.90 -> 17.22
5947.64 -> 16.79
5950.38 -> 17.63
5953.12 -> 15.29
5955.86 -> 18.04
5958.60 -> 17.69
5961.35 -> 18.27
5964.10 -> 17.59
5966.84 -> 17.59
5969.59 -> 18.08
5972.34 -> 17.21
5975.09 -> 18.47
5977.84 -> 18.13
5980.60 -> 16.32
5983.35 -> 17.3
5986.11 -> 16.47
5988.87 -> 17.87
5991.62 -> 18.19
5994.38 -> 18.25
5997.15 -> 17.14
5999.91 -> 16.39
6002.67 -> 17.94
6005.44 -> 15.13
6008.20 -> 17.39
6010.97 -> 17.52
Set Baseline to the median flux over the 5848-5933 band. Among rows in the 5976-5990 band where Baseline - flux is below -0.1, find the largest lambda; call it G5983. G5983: 5988.87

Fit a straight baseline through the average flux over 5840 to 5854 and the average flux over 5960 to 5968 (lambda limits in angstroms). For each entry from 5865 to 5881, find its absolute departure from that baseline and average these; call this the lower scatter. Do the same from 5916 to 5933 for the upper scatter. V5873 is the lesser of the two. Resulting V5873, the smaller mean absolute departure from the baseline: 0.47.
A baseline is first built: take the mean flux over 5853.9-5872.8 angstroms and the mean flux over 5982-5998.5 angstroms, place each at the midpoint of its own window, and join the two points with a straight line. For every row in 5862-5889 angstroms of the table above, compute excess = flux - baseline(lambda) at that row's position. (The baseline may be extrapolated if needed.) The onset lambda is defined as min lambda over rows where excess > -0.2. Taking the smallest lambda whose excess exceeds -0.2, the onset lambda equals 5863.33 angstroms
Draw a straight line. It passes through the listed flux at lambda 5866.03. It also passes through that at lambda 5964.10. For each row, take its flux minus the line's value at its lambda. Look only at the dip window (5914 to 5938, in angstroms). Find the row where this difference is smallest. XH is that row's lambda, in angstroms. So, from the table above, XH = 5933.96 angstroms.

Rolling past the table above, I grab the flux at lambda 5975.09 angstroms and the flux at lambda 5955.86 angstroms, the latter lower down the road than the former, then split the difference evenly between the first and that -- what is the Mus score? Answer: 18.3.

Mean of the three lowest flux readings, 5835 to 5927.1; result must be 14.1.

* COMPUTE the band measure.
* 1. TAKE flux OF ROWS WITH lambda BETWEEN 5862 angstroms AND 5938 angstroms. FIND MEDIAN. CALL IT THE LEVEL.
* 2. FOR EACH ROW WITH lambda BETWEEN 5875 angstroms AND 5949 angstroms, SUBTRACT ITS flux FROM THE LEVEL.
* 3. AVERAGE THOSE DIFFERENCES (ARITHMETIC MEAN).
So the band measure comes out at 0.2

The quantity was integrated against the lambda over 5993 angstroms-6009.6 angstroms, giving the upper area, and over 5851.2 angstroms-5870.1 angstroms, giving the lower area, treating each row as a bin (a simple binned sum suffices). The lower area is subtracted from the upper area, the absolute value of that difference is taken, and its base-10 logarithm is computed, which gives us 1.6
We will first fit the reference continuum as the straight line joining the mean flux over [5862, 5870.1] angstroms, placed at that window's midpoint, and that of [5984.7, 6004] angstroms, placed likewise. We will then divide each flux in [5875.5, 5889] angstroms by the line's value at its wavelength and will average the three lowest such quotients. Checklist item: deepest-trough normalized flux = 0.882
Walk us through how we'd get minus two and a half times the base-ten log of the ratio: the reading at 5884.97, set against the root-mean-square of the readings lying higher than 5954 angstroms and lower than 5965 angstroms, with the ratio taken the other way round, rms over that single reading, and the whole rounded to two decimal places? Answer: -0.11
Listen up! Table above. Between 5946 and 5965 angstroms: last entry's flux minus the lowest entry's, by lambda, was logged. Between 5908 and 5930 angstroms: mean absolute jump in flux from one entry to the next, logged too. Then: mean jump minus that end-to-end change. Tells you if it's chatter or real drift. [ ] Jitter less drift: 0.7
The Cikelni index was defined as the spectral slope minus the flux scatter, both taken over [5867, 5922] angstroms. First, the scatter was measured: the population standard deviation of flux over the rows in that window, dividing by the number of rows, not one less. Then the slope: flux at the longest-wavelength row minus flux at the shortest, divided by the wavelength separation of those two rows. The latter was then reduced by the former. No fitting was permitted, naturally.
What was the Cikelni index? -1.3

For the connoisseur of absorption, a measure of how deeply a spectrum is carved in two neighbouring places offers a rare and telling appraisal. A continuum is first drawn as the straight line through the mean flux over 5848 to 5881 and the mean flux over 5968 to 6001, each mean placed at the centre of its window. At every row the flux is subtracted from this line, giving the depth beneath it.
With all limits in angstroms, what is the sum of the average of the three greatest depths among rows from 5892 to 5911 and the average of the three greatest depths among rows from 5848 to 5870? 3.2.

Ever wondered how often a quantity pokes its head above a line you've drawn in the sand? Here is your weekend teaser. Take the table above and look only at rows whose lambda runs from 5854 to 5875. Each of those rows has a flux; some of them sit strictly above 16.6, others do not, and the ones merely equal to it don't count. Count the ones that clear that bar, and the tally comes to 6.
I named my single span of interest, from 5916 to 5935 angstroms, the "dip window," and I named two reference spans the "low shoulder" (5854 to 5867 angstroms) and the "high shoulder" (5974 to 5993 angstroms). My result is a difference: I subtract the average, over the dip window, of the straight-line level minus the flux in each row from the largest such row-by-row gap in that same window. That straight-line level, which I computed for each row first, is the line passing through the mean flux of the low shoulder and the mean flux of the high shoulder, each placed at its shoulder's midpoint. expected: 1.3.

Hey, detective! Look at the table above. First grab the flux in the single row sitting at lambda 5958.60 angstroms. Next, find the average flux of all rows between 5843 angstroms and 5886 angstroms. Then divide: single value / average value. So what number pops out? 1.04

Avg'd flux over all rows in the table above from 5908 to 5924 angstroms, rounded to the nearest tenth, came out 17.3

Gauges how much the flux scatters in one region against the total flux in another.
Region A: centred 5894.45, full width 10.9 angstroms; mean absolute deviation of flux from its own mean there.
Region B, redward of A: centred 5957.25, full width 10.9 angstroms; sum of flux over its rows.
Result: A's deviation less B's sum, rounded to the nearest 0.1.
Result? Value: -68.7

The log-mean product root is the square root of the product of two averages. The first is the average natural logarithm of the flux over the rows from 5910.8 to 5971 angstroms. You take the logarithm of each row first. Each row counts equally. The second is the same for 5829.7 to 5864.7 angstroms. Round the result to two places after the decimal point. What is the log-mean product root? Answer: 2.85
